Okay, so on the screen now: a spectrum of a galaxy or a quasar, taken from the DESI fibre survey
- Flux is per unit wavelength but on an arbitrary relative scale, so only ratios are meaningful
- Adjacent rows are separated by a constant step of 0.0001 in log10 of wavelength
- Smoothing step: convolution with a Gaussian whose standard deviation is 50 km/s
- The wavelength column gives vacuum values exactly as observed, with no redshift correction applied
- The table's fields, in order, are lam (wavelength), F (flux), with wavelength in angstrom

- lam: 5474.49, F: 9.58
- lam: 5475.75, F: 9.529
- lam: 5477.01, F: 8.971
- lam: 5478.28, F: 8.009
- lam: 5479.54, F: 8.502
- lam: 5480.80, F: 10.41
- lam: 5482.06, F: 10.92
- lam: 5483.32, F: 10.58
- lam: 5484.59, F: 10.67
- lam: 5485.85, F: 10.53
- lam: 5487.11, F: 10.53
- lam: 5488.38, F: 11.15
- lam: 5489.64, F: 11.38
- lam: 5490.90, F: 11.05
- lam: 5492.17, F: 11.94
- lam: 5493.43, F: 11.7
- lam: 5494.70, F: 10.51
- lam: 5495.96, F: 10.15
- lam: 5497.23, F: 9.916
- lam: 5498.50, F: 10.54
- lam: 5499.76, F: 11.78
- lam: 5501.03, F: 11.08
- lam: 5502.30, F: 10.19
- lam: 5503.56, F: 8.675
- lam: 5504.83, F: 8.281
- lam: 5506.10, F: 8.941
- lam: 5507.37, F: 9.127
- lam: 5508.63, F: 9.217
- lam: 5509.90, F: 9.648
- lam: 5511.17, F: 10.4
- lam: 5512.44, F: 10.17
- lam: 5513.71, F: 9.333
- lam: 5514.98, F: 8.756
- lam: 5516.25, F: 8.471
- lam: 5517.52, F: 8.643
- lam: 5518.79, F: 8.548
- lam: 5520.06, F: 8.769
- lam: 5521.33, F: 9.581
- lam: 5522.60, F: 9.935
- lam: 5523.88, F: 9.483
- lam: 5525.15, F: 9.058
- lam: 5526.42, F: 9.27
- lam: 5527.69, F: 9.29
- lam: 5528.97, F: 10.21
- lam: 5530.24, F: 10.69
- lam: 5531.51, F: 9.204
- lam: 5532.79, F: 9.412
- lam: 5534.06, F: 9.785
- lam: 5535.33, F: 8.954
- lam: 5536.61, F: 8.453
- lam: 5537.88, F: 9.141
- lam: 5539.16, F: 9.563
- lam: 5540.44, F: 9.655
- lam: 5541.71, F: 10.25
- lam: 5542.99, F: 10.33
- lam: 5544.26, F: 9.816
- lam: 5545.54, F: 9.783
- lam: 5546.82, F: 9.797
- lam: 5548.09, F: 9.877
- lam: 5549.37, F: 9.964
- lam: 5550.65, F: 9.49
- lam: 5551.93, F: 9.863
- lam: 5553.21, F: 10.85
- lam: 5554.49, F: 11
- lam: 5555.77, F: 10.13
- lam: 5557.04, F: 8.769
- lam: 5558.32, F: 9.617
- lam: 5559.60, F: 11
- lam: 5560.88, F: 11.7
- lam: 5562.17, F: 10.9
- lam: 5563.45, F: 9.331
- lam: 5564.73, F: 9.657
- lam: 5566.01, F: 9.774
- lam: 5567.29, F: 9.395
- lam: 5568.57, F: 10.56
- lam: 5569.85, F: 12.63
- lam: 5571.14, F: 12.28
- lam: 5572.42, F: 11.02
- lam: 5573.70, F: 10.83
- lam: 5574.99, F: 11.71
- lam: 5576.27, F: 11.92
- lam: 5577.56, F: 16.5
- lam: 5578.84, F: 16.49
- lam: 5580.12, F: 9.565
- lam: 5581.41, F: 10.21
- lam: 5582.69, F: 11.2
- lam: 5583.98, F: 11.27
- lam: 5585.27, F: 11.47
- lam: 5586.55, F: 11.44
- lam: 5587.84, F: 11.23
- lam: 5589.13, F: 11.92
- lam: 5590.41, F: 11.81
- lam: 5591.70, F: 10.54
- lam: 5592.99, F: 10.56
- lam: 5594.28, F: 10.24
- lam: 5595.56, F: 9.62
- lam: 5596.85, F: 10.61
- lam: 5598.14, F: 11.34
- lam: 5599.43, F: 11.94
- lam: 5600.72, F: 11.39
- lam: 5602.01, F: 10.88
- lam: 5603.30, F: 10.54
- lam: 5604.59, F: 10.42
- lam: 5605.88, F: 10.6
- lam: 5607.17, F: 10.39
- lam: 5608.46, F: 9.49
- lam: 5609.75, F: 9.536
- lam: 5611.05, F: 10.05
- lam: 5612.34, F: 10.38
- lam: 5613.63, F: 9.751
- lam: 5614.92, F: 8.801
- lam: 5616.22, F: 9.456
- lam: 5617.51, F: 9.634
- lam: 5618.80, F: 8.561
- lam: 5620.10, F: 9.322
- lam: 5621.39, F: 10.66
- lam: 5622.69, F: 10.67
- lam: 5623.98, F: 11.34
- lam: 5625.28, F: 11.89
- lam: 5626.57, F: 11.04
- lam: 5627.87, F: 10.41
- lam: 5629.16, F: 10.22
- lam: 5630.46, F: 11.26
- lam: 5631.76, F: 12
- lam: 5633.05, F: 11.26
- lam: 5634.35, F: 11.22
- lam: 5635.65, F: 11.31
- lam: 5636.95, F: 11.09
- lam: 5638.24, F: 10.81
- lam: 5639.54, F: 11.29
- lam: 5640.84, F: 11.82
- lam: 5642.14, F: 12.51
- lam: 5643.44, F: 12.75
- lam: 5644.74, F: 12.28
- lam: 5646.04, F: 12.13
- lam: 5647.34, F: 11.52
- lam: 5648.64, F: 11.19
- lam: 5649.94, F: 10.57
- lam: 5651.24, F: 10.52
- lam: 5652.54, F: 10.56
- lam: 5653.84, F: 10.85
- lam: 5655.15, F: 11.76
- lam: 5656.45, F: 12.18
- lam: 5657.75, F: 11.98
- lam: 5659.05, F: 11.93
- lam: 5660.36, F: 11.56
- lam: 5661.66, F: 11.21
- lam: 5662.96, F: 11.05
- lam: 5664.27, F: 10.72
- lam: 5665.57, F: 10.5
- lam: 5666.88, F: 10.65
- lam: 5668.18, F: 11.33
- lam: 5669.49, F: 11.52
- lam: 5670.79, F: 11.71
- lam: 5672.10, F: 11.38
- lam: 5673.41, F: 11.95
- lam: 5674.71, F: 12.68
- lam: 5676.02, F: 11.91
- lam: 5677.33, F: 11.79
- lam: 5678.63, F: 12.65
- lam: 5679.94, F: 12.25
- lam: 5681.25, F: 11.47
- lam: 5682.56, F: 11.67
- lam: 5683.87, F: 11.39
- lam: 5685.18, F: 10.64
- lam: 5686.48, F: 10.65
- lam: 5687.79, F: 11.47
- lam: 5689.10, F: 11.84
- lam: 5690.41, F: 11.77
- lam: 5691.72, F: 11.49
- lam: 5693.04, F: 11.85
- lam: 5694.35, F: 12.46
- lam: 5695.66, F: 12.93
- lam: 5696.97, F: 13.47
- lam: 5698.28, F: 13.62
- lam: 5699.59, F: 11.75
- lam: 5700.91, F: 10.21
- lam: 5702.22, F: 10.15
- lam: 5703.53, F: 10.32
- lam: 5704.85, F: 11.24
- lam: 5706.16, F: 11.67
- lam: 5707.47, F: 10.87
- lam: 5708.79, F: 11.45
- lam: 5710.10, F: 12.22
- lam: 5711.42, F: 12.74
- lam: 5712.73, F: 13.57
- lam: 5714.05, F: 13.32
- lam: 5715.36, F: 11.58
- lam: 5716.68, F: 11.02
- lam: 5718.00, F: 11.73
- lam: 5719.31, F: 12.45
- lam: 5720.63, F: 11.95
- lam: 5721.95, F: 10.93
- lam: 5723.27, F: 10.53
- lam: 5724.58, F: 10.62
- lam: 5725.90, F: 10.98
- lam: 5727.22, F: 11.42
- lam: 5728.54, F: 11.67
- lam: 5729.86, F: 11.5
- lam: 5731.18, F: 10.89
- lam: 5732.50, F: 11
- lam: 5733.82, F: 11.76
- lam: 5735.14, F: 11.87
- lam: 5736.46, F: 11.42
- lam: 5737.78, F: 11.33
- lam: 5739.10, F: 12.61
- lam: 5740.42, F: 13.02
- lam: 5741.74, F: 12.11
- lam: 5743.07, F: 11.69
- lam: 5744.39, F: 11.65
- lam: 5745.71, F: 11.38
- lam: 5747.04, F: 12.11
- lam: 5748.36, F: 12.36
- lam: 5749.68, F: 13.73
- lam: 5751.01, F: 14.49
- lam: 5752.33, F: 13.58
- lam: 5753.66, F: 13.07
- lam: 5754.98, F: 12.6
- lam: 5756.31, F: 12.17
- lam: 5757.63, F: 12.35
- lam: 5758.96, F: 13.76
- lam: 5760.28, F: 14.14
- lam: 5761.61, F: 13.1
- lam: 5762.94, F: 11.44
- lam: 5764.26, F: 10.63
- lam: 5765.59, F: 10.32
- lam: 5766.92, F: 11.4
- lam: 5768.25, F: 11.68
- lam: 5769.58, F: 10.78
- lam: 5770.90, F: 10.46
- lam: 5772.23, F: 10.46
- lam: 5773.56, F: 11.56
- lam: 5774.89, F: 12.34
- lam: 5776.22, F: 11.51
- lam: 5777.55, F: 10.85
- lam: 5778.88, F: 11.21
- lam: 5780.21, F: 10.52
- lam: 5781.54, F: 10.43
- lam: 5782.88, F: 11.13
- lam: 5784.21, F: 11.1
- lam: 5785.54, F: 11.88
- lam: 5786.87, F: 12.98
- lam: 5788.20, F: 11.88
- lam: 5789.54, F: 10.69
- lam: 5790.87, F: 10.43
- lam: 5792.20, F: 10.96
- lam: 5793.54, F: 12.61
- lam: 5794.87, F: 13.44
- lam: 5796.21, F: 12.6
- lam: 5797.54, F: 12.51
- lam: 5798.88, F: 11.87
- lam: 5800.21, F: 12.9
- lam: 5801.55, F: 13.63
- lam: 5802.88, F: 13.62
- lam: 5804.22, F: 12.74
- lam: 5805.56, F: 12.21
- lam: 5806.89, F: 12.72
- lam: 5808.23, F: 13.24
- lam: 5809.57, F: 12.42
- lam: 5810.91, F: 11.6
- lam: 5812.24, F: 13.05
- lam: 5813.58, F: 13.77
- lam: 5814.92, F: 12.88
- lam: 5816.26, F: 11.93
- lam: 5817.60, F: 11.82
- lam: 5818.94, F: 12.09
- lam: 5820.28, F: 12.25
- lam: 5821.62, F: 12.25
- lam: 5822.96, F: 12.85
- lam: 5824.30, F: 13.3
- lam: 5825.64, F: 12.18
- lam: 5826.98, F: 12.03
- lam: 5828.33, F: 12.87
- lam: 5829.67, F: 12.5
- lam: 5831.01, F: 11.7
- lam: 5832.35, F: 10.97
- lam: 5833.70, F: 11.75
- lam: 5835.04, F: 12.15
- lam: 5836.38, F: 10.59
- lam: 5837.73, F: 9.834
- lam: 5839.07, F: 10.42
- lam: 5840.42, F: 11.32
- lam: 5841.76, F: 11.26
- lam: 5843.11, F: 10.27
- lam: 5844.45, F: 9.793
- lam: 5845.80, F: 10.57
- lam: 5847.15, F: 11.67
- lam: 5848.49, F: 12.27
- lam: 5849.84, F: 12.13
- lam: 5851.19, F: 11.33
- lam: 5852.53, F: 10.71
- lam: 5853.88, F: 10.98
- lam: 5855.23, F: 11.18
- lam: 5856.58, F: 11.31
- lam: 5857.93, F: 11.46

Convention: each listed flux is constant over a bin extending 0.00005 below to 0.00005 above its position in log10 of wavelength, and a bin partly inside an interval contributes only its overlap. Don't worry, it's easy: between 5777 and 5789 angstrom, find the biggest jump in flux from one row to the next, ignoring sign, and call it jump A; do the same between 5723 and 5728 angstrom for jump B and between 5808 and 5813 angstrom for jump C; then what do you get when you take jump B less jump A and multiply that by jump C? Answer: -1.0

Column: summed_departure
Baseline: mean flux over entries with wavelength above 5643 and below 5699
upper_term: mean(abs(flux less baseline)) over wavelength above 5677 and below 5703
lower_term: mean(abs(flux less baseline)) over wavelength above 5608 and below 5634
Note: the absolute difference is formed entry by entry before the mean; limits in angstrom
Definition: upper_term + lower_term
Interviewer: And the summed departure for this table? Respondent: 2.13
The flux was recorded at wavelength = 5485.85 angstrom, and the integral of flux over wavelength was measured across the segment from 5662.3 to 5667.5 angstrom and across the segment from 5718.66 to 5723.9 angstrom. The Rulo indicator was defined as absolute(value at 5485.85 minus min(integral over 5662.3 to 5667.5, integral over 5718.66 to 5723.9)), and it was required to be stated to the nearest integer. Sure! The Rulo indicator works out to 45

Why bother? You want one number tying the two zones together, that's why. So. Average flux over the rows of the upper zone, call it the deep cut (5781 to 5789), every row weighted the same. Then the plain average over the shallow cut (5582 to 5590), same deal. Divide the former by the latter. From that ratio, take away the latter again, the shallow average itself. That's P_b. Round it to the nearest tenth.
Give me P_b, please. -10.4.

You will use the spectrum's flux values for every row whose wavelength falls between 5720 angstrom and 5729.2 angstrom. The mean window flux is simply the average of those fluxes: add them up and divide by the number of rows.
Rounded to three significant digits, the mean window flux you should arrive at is 11.2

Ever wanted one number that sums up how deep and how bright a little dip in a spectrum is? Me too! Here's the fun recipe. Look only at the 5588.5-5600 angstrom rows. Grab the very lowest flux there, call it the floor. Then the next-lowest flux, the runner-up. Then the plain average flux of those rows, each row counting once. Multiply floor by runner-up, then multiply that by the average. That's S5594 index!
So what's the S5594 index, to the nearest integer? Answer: 1079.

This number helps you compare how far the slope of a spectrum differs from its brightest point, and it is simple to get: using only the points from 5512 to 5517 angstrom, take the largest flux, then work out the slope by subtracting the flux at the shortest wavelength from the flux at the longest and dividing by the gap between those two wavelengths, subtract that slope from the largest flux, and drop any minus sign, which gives 11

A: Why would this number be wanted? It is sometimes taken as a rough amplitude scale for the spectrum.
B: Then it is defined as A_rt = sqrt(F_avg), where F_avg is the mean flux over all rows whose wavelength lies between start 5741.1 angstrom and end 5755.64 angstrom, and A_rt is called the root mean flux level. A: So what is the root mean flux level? 3.55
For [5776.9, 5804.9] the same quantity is 3.45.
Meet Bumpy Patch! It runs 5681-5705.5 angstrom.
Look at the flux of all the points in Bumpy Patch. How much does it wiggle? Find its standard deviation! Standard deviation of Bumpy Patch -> 1.0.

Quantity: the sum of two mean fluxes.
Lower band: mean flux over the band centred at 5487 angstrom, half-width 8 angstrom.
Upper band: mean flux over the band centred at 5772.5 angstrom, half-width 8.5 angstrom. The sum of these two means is 21.8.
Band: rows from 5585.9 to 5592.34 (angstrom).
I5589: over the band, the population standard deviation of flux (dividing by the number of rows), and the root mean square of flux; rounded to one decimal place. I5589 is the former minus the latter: -10.9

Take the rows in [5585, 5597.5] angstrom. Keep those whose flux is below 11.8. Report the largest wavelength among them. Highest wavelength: 5596.85 angstrom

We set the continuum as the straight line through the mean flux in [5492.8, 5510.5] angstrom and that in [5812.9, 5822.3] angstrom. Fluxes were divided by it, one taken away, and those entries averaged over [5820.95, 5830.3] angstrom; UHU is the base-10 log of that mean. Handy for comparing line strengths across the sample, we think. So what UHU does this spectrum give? -2.2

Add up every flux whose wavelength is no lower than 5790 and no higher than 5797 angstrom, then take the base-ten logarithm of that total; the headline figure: 1.78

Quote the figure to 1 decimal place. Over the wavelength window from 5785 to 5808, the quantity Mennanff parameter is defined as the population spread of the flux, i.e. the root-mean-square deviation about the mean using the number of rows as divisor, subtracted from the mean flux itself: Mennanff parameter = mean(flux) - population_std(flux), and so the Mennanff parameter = 11.4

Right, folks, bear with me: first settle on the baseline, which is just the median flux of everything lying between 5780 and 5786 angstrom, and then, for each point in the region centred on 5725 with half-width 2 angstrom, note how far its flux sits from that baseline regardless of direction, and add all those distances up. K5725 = 1.2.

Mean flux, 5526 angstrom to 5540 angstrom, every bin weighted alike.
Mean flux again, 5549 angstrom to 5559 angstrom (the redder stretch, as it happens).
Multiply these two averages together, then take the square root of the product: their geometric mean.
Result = 9.7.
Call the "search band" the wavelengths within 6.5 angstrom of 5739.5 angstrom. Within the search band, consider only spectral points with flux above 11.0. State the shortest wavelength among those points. 5733.82 angstrom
